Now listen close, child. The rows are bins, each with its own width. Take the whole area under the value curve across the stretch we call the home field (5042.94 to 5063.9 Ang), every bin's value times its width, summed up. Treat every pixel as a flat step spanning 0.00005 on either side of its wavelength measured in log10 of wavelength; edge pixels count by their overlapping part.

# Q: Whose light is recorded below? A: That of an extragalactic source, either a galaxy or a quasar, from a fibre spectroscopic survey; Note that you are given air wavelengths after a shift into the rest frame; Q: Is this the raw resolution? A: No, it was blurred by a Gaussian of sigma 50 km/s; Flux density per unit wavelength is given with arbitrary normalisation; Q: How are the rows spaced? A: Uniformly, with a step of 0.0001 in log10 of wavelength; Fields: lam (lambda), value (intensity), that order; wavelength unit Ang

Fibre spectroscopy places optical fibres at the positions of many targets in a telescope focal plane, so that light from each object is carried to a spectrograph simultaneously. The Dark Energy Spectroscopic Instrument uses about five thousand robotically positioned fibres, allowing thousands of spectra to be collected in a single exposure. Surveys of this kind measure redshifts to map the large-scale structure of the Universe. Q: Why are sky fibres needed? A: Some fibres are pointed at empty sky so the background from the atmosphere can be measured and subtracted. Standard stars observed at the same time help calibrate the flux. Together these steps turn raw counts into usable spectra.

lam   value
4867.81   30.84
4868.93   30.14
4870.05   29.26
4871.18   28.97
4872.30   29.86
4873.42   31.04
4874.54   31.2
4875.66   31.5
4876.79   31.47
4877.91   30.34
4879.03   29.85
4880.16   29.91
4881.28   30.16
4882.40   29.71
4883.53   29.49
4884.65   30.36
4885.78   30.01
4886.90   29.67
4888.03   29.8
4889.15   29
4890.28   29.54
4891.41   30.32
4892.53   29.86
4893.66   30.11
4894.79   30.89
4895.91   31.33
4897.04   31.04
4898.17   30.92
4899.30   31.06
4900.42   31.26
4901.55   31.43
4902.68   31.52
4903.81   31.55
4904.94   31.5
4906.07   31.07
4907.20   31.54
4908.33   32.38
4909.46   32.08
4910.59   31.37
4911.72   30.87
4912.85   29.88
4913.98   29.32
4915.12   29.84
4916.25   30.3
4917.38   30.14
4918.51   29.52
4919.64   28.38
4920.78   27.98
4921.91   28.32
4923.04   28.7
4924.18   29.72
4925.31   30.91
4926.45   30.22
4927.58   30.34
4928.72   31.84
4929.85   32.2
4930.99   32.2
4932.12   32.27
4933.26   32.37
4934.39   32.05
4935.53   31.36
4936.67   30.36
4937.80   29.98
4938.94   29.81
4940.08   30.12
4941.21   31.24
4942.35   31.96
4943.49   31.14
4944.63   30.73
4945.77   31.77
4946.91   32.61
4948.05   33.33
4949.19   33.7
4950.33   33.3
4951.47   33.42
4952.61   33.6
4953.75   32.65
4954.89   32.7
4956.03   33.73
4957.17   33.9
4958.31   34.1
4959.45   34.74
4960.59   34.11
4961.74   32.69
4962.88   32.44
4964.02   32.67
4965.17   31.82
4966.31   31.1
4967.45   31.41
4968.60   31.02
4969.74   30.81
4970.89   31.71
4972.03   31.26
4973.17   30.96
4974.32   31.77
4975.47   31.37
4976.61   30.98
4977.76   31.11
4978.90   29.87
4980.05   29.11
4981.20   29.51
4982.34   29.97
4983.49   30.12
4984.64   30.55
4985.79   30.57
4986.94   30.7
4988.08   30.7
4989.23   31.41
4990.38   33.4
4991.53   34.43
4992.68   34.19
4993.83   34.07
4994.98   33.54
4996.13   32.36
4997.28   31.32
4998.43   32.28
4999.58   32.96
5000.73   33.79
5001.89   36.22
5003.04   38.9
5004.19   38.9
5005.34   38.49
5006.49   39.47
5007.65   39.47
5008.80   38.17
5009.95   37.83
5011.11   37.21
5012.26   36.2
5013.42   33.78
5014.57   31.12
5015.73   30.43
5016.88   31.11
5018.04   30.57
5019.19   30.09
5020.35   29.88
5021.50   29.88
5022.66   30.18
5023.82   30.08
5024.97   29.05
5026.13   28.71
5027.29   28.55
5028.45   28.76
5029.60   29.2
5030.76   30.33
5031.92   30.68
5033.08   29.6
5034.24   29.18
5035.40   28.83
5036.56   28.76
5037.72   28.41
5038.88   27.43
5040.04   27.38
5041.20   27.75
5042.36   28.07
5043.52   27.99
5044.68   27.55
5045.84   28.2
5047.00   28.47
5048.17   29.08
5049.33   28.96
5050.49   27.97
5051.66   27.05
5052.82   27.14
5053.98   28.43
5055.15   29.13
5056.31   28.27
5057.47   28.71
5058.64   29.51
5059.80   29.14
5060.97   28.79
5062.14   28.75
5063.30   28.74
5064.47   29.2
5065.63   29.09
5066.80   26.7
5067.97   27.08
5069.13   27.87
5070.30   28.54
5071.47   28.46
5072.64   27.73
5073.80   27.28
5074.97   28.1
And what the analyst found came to 596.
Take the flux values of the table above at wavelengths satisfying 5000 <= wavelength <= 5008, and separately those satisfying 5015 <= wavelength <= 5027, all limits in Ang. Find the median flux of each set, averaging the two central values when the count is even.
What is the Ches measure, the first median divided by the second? 1.29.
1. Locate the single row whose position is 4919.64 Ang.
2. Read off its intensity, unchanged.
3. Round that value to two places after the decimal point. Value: 28.38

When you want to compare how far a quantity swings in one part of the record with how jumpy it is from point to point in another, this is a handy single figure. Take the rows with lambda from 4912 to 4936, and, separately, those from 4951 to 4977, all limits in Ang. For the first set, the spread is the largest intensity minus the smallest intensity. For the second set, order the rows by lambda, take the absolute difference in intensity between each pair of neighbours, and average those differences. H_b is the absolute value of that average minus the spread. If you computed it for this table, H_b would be 3.9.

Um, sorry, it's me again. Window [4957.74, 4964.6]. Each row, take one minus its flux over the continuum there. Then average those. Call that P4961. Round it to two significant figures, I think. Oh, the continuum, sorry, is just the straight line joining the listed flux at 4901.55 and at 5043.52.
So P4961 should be -0.12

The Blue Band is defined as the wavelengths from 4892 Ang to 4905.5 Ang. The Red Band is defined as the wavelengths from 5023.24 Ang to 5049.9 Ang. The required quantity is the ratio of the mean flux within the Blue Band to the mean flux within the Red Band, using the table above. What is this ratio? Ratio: 1.08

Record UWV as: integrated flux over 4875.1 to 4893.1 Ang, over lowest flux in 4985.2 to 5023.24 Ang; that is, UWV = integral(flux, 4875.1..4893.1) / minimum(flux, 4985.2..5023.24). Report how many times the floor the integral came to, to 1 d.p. 18.1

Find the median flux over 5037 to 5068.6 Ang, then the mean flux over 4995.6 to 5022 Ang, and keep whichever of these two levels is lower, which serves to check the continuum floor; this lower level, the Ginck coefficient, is 28.4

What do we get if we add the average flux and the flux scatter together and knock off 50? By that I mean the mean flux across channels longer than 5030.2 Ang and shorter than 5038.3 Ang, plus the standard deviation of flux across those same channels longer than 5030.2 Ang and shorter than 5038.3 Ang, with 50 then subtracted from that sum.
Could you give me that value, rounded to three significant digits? -19.8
